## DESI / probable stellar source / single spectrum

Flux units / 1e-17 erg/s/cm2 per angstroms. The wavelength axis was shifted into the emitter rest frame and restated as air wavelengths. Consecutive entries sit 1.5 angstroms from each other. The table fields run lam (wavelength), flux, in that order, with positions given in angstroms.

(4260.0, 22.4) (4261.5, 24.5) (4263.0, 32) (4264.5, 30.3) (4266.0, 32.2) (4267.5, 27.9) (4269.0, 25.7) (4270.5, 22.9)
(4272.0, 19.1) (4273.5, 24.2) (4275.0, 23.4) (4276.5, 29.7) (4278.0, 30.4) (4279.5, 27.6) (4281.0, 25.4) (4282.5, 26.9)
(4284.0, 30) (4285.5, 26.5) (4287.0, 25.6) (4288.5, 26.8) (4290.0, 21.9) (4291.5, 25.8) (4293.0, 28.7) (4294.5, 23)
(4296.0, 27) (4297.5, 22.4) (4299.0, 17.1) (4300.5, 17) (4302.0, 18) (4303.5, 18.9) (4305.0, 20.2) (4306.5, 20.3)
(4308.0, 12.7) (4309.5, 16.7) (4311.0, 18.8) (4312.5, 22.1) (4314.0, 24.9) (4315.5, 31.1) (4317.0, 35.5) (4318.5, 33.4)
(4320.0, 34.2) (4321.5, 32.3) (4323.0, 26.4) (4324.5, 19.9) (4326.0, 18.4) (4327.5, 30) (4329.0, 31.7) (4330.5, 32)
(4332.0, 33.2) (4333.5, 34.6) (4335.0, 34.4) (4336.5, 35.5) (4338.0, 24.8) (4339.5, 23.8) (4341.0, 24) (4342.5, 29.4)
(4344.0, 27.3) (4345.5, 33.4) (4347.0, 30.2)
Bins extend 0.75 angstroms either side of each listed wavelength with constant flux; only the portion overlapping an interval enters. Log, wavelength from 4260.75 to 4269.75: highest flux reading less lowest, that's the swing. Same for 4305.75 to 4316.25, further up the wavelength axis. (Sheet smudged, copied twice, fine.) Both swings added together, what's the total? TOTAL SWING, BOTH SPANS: 26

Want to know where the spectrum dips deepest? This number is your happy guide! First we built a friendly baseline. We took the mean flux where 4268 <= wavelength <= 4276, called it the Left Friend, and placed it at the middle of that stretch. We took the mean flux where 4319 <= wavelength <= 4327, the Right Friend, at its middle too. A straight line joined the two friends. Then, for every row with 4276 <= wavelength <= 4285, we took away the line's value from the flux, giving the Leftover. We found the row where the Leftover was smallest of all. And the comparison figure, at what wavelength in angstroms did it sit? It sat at 4281.0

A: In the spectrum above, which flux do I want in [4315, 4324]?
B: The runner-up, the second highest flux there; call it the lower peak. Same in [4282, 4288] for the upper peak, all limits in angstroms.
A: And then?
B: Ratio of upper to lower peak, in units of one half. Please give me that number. 1.6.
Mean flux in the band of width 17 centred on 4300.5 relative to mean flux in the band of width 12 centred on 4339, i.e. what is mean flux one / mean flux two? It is 0.70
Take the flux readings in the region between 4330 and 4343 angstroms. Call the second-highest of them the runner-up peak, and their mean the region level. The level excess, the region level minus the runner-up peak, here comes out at -4.4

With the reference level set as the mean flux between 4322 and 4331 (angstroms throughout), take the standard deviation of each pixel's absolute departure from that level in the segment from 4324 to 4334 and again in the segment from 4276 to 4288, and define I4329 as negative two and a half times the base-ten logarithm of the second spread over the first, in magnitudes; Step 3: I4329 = 0.0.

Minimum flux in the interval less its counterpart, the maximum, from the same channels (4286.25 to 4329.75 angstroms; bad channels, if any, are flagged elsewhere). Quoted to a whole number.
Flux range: -23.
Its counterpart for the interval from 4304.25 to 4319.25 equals -23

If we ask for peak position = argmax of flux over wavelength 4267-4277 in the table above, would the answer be 4276.5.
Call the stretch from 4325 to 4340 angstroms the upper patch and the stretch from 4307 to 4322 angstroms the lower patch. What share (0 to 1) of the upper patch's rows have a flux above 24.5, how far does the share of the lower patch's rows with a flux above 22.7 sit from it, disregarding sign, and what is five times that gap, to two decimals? 1.00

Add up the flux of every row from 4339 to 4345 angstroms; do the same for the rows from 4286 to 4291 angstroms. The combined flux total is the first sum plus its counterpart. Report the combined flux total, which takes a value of 179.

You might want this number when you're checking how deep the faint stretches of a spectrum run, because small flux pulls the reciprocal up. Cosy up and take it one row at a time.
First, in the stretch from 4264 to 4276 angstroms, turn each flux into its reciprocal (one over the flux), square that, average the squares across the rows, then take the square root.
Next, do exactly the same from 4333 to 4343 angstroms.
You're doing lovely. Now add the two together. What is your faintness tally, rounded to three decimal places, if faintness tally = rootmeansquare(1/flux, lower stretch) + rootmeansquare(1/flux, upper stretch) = 0.076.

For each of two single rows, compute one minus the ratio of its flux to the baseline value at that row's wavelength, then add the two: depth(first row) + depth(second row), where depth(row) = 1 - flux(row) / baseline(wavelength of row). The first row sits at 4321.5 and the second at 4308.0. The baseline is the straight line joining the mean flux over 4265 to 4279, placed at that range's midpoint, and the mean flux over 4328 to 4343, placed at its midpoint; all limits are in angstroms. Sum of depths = 0.46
